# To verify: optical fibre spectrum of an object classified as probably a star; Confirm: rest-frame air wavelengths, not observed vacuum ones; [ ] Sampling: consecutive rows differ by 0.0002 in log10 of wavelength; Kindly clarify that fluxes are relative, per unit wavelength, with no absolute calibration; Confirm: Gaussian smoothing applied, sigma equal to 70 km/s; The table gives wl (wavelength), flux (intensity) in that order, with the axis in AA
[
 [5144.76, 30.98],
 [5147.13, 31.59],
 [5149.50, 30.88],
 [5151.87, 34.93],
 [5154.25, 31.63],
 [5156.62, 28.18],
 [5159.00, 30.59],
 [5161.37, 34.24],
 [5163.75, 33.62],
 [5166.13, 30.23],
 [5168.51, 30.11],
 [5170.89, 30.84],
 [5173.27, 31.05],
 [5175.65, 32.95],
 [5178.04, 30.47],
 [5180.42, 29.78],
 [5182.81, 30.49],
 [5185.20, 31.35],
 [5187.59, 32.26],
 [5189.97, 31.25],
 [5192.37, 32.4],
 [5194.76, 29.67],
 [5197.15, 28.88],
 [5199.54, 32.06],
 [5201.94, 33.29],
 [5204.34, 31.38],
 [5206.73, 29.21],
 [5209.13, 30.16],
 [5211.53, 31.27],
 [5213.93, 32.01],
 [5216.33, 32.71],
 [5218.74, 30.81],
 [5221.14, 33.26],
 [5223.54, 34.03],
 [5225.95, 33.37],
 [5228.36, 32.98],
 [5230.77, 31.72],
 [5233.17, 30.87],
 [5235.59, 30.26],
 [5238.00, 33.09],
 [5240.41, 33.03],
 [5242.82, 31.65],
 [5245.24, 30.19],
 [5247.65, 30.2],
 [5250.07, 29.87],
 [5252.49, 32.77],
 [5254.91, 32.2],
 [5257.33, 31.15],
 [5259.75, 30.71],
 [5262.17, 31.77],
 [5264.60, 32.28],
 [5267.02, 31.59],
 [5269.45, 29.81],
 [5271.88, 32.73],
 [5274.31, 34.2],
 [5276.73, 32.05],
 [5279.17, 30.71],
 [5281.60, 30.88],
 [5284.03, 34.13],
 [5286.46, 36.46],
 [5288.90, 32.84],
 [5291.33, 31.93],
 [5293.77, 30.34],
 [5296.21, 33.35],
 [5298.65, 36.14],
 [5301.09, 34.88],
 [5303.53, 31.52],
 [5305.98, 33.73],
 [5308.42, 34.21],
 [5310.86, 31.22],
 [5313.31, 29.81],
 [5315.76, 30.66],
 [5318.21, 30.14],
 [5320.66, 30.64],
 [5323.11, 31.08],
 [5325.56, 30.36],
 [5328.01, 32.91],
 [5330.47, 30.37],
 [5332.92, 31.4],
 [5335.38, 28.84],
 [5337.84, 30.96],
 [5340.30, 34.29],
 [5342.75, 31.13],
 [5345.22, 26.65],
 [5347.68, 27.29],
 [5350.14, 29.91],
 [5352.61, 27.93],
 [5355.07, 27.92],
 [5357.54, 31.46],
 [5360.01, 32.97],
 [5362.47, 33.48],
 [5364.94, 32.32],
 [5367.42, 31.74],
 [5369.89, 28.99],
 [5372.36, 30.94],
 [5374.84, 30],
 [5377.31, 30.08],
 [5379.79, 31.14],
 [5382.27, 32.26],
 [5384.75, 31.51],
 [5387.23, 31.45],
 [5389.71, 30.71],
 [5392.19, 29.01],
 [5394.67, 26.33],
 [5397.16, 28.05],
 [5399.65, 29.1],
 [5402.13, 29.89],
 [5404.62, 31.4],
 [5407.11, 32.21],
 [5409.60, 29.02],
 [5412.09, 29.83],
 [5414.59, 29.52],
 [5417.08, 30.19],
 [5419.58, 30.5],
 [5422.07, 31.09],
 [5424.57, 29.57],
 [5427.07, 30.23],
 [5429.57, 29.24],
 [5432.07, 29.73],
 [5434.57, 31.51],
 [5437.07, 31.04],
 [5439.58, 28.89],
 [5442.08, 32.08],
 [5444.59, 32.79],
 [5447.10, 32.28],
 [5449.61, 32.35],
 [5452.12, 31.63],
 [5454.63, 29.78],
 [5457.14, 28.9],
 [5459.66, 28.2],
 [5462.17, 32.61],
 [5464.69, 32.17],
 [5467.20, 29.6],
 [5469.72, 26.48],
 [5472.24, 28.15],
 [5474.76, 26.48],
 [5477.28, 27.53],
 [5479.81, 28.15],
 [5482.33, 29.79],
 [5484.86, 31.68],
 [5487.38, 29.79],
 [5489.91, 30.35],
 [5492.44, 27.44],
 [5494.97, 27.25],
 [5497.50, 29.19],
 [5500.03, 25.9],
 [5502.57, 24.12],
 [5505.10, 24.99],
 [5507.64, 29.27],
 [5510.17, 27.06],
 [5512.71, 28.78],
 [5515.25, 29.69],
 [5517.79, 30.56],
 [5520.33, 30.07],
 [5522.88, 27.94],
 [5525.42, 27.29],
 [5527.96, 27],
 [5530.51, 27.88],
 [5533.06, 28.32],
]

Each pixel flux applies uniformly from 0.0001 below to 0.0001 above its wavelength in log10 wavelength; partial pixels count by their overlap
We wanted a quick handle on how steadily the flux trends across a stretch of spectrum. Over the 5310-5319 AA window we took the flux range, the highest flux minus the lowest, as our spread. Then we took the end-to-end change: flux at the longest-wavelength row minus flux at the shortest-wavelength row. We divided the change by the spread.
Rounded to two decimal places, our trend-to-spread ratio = -0.77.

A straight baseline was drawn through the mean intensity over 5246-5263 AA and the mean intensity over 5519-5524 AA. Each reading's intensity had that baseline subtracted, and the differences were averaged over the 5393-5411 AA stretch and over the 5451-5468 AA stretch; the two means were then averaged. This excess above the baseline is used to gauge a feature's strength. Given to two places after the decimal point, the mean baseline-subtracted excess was 0.16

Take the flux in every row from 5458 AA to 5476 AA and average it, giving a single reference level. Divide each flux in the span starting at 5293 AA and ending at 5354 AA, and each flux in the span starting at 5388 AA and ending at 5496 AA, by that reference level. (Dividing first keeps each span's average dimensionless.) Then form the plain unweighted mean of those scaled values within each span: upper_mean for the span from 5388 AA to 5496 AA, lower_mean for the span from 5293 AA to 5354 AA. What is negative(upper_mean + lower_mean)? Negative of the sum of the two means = -2.10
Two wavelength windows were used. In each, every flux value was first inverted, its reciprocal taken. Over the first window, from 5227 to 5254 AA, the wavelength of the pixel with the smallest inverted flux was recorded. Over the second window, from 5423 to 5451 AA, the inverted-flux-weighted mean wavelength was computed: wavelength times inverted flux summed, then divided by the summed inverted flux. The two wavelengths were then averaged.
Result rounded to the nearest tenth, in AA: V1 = 5337.4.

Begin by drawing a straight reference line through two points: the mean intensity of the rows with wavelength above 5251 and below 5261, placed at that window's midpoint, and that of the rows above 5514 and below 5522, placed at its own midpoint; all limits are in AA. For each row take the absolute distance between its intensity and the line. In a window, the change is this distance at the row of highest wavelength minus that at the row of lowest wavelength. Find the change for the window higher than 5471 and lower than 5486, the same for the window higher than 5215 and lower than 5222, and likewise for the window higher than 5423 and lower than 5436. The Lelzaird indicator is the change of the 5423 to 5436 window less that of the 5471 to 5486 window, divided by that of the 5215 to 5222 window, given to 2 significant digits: 1.1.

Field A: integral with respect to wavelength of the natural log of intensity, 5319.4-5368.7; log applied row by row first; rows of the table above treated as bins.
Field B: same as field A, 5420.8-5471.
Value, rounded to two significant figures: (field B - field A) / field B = 0.017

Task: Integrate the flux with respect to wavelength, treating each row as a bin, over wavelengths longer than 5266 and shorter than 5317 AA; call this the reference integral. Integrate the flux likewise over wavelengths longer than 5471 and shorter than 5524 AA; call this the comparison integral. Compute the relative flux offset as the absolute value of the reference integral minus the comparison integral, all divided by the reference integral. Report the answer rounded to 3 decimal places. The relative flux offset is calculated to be 0.096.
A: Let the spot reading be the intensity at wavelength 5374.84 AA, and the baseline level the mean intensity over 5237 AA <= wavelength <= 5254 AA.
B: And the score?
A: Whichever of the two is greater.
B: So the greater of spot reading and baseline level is 31.5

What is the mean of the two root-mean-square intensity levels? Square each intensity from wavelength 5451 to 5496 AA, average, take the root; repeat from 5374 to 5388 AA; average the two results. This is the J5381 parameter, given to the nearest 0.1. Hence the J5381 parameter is 30.2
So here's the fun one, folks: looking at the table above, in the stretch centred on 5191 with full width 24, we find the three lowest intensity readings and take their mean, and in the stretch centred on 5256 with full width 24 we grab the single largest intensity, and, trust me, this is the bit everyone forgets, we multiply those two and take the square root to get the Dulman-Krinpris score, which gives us 31.1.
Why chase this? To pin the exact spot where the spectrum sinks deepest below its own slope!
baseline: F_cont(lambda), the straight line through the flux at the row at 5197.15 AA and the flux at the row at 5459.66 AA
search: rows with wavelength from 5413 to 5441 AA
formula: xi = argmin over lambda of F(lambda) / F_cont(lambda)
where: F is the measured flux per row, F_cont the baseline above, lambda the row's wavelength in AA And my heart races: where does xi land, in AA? 5439.58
